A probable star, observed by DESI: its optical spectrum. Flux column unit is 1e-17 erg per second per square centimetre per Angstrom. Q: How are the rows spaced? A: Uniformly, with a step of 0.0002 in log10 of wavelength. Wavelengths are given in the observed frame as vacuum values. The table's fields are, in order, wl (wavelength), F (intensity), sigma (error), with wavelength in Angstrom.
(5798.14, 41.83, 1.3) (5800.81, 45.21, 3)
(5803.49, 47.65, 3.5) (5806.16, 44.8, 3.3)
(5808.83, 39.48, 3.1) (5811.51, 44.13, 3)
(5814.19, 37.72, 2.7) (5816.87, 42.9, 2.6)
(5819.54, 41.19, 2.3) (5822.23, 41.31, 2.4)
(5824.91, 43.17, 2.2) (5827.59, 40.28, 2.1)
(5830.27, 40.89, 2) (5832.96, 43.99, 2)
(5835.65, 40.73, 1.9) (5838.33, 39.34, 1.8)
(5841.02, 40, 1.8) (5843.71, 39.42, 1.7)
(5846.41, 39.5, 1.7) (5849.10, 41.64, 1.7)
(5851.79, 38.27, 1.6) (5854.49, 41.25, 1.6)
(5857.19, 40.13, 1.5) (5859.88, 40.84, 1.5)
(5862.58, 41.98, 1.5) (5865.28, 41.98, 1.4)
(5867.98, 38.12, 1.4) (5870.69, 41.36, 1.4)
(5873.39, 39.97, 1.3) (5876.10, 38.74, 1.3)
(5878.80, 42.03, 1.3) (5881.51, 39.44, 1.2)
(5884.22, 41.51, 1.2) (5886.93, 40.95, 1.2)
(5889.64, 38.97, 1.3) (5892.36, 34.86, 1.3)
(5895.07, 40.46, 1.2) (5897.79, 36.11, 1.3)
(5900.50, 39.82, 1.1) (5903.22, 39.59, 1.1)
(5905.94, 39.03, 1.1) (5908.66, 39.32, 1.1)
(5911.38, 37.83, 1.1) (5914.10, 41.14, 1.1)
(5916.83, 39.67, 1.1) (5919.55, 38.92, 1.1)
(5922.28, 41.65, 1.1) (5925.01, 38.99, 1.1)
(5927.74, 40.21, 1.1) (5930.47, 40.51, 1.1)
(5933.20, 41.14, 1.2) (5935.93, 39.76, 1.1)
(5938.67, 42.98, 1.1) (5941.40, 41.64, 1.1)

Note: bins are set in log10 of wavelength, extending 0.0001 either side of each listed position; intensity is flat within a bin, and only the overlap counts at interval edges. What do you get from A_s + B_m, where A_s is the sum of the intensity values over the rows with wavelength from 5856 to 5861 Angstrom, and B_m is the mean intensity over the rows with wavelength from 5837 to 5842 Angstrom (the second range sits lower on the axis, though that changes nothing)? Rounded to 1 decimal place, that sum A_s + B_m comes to 120.6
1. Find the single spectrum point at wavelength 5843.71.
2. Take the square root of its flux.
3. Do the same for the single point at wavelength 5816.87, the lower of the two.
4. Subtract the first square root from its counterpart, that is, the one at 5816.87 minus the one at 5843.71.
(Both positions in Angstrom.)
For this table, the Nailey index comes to 0.271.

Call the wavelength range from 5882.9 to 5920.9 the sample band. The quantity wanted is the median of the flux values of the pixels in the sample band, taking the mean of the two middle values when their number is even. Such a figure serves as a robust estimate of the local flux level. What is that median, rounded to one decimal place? 39.5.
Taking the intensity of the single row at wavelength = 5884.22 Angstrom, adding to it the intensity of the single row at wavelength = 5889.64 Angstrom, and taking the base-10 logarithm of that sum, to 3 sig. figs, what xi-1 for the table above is 1.91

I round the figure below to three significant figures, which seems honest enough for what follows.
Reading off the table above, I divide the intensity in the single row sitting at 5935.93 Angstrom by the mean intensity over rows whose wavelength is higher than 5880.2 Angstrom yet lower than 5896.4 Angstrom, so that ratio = 1.01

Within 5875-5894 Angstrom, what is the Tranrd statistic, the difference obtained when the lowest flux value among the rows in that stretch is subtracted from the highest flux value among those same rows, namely 7.17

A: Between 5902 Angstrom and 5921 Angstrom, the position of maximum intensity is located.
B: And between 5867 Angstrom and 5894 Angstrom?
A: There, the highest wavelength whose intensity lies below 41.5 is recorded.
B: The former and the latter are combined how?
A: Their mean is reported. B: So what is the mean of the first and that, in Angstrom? 5903.2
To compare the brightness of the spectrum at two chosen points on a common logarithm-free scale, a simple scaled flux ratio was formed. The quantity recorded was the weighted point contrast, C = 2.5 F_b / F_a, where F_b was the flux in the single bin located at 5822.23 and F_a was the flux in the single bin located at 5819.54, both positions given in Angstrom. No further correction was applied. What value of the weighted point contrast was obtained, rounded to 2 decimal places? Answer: 2.51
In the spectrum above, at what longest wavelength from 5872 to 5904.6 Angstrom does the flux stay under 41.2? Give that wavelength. 5903.22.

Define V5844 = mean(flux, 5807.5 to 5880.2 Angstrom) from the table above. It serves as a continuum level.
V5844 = 40.8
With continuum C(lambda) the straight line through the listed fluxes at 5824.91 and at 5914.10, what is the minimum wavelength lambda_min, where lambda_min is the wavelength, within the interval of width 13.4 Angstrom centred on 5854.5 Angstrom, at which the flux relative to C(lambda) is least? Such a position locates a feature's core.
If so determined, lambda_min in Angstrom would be 5851.79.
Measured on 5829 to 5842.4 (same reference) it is 5838.33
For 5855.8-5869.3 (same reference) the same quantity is 5867.98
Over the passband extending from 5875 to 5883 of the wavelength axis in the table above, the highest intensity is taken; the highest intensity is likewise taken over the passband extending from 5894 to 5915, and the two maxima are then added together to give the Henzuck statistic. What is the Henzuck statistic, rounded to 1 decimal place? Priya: 83.2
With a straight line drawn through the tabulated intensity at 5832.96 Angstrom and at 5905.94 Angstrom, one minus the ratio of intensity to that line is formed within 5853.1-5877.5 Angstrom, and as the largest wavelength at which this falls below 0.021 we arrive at 5870.69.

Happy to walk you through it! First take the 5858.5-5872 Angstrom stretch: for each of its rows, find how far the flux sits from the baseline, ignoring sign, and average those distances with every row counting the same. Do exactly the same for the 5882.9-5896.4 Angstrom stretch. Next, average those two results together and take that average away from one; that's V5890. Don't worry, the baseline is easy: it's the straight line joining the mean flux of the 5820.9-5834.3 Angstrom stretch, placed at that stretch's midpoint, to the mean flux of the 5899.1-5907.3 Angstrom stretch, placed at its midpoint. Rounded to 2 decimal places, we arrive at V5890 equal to -0.48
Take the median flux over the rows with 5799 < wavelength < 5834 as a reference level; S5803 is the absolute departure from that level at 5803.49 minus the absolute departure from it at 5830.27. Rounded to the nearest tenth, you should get 2.7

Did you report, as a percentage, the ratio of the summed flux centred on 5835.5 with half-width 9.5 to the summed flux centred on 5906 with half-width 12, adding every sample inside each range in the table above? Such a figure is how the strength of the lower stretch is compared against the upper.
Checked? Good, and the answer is 81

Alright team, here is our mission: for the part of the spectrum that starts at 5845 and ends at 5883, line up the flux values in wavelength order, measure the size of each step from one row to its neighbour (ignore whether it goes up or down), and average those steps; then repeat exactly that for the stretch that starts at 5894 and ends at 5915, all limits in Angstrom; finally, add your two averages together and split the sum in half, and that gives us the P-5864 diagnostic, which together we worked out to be 2.0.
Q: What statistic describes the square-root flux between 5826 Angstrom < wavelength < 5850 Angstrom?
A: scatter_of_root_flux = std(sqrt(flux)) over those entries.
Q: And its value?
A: 0.11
